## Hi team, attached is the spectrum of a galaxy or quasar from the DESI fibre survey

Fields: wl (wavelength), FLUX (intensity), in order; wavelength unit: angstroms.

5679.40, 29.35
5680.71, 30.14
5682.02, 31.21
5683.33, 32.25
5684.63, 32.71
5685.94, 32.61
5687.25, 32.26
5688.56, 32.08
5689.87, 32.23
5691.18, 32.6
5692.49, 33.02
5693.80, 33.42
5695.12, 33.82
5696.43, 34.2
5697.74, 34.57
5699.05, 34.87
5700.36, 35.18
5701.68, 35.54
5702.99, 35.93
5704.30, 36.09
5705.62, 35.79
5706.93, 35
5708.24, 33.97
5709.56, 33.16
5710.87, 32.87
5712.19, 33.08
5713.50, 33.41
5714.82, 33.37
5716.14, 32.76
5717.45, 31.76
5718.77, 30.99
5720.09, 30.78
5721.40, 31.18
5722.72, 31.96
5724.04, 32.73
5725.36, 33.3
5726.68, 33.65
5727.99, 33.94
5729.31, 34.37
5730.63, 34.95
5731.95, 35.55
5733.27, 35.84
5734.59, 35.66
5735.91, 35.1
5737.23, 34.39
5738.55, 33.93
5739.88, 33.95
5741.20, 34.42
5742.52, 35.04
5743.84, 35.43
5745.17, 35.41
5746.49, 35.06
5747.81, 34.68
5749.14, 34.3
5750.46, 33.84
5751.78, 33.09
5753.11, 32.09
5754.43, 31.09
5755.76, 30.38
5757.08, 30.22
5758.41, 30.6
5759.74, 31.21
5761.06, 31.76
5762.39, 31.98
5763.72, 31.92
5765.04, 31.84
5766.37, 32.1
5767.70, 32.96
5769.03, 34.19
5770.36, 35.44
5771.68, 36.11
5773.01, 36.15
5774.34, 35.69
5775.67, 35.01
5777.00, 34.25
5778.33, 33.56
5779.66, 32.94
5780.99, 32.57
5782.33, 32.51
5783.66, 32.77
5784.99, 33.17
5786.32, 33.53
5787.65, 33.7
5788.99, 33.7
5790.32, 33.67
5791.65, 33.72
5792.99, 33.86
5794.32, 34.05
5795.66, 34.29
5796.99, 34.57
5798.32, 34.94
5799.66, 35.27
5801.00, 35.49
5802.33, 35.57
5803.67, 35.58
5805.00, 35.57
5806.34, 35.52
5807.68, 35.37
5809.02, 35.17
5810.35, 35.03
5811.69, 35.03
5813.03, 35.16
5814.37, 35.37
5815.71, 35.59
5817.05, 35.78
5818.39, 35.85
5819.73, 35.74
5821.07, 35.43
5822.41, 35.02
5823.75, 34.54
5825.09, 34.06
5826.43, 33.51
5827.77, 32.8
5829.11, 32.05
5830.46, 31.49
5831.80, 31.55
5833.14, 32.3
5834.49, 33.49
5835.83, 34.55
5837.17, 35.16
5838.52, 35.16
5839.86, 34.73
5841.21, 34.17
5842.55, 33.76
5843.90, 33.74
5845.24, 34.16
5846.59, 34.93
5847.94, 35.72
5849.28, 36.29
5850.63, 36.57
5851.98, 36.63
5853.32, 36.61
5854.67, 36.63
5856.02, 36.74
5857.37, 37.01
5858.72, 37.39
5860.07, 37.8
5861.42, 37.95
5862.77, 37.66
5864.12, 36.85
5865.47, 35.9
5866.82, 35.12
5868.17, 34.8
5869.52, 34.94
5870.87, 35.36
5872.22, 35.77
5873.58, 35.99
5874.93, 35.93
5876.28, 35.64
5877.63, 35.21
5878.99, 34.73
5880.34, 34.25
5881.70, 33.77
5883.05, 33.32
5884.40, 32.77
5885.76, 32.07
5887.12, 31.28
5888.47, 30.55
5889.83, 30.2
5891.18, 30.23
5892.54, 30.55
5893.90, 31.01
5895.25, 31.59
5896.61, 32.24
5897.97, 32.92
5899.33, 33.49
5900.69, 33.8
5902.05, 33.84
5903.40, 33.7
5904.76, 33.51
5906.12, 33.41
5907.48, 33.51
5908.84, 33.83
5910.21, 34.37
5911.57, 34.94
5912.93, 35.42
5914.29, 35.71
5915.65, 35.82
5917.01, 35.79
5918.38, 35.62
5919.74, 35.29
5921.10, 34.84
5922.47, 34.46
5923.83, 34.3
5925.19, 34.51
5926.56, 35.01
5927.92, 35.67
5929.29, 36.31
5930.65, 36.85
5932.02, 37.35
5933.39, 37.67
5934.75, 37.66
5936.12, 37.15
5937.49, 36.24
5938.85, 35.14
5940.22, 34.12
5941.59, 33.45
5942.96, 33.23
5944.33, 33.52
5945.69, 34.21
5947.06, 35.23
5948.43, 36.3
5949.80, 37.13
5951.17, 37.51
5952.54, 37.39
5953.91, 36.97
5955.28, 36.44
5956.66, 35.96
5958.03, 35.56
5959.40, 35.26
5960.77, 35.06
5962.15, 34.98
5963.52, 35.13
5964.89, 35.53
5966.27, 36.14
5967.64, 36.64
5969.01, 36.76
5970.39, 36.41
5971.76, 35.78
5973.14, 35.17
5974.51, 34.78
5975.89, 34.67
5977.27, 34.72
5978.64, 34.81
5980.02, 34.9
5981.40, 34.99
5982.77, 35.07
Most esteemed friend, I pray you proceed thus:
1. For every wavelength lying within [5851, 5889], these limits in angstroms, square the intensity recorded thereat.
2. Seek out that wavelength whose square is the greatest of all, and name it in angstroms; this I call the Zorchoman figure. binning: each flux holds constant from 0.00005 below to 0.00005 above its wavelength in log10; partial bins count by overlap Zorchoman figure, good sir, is 5861.42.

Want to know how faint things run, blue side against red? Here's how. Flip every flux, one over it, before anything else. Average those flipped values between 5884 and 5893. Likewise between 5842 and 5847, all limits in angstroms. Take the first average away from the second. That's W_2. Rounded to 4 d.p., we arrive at -0.0029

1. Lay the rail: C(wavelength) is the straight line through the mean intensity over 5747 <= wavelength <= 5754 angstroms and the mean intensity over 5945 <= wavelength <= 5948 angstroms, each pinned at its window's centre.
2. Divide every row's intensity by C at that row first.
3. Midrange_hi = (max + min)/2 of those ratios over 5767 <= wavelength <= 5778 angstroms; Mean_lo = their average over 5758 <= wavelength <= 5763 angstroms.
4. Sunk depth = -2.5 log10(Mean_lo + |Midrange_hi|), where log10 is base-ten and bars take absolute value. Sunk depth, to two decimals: -0.73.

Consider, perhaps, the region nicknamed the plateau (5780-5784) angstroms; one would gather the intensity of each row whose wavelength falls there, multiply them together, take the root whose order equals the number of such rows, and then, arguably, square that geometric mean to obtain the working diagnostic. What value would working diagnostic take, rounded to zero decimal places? 1064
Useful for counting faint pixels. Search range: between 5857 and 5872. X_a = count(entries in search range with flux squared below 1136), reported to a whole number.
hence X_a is 0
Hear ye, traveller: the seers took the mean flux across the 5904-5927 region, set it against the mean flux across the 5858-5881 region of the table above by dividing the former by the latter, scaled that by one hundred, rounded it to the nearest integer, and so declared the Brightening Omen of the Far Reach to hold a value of 97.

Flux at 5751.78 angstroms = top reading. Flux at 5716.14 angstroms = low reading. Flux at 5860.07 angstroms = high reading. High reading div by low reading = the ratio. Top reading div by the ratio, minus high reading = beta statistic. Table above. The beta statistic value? -9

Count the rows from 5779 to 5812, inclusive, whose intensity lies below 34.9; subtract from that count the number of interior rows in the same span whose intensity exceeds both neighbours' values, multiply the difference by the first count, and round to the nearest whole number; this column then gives 182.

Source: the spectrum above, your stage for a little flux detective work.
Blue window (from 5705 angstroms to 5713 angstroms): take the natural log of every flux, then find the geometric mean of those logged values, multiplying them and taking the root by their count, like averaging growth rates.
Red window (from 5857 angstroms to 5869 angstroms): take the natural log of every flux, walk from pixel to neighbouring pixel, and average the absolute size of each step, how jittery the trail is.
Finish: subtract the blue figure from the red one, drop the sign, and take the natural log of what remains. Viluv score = 1.26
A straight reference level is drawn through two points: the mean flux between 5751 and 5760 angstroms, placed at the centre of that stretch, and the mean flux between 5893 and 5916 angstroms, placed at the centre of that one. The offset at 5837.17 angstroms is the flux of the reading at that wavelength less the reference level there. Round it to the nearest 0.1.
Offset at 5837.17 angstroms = 2.6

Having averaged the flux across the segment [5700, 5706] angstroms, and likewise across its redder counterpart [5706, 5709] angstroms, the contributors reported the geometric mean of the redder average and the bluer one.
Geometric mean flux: 35.1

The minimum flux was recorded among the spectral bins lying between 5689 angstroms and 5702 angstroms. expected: 32.23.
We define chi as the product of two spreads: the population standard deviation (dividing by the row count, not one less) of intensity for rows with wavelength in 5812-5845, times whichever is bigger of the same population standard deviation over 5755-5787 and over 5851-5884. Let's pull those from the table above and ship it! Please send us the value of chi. 2.3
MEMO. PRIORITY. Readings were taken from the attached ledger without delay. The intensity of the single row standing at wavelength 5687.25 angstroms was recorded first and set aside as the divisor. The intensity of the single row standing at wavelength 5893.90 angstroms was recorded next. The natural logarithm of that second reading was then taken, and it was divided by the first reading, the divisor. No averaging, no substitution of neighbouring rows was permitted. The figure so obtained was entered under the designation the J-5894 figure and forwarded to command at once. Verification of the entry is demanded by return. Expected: 0.106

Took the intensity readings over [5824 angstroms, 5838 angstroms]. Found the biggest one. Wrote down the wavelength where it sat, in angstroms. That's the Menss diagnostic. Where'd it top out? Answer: 5837.17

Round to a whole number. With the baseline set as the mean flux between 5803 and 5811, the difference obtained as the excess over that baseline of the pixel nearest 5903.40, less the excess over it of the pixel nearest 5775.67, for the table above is -1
